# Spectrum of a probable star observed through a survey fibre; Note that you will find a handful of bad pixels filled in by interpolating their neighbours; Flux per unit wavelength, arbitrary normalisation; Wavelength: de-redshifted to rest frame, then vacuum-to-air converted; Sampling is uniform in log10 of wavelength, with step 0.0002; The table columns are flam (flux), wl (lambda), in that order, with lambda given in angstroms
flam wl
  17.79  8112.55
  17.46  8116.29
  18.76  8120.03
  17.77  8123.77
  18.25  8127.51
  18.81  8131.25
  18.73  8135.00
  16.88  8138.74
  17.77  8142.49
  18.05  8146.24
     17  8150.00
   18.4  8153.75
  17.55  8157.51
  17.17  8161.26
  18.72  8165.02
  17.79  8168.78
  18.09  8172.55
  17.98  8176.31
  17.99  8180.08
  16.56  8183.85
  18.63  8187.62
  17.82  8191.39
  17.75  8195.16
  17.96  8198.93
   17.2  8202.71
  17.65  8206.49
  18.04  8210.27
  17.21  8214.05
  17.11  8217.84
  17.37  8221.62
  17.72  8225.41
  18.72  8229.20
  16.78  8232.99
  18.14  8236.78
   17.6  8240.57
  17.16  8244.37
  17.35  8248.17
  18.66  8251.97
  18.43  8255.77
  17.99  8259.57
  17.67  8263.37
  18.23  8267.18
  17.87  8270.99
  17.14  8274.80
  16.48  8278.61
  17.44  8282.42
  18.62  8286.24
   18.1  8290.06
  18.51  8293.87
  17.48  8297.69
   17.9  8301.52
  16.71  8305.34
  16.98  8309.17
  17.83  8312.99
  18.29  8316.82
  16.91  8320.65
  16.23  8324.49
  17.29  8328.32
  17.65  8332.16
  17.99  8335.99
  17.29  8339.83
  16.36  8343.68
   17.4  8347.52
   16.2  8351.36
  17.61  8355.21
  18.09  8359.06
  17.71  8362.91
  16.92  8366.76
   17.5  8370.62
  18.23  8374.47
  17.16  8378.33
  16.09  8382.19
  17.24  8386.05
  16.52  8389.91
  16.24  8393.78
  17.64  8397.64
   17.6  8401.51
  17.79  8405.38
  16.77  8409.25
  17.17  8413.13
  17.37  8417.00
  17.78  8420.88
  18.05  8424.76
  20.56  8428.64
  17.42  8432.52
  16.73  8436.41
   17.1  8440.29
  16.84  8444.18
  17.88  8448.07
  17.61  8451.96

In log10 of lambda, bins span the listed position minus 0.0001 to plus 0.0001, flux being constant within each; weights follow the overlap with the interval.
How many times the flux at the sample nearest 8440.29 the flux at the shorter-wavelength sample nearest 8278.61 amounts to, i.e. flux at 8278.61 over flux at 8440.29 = 0.96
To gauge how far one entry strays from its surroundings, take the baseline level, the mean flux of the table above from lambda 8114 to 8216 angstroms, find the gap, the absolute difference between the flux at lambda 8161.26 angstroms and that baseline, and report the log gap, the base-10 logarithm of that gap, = -0.17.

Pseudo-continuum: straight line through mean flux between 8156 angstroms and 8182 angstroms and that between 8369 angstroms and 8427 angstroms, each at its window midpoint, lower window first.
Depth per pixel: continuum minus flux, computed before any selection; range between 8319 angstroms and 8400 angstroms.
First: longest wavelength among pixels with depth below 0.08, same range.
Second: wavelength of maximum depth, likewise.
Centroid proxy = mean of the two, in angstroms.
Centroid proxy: 8361.1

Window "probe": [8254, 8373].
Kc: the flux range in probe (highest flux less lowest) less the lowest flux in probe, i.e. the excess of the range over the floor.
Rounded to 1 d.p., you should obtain -13.8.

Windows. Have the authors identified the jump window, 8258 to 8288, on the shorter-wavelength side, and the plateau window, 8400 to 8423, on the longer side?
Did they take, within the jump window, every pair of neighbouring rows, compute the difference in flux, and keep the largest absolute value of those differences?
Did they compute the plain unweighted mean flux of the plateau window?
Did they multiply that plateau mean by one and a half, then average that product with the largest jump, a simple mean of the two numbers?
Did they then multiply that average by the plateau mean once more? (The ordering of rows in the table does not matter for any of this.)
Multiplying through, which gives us 238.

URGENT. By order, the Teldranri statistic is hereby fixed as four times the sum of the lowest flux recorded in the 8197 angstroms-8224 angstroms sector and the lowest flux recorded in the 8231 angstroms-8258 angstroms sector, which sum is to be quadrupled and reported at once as 136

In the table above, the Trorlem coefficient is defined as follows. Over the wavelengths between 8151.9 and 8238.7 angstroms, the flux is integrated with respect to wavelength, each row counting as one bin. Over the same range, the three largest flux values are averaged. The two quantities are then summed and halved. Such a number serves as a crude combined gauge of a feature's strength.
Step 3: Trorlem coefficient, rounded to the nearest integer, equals 780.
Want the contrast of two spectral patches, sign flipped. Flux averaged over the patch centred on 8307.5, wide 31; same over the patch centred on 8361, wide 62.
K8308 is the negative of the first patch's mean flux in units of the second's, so -1.02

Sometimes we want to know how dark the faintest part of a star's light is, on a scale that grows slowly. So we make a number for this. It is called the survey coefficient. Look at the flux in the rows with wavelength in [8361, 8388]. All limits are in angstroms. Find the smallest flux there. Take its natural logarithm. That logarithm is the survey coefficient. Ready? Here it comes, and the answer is 2.78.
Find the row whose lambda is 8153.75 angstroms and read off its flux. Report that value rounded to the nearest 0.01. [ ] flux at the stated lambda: 18.40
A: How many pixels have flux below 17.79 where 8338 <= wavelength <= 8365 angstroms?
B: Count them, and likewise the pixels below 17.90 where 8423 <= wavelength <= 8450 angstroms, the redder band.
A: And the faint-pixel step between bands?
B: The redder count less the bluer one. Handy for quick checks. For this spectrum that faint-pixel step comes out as -1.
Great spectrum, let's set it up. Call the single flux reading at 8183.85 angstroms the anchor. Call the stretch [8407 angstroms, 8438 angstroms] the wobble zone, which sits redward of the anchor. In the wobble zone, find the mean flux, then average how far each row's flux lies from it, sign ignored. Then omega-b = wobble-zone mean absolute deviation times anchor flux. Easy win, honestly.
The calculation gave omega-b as 13.2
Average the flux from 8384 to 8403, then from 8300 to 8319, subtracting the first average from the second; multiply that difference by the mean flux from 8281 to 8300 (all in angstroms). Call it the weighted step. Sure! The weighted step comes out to 9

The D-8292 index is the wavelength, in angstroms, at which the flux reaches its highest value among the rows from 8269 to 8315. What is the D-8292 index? 8286.24 angstroms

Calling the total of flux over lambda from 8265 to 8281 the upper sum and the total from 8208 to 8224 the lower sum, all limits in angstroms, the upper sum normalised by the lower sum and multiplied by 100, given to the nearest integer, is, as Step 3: 100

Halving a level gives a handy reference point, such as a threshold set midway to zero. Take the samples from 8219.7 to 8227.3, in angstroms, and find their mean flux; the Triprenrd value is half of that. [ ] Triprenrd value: 8.77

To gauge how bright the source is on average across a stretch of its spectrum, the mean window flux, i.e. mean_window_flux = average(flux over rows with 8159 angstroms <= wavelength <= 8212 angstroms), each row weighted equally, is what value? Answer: 17.8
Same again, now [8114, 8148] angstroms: 18.1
